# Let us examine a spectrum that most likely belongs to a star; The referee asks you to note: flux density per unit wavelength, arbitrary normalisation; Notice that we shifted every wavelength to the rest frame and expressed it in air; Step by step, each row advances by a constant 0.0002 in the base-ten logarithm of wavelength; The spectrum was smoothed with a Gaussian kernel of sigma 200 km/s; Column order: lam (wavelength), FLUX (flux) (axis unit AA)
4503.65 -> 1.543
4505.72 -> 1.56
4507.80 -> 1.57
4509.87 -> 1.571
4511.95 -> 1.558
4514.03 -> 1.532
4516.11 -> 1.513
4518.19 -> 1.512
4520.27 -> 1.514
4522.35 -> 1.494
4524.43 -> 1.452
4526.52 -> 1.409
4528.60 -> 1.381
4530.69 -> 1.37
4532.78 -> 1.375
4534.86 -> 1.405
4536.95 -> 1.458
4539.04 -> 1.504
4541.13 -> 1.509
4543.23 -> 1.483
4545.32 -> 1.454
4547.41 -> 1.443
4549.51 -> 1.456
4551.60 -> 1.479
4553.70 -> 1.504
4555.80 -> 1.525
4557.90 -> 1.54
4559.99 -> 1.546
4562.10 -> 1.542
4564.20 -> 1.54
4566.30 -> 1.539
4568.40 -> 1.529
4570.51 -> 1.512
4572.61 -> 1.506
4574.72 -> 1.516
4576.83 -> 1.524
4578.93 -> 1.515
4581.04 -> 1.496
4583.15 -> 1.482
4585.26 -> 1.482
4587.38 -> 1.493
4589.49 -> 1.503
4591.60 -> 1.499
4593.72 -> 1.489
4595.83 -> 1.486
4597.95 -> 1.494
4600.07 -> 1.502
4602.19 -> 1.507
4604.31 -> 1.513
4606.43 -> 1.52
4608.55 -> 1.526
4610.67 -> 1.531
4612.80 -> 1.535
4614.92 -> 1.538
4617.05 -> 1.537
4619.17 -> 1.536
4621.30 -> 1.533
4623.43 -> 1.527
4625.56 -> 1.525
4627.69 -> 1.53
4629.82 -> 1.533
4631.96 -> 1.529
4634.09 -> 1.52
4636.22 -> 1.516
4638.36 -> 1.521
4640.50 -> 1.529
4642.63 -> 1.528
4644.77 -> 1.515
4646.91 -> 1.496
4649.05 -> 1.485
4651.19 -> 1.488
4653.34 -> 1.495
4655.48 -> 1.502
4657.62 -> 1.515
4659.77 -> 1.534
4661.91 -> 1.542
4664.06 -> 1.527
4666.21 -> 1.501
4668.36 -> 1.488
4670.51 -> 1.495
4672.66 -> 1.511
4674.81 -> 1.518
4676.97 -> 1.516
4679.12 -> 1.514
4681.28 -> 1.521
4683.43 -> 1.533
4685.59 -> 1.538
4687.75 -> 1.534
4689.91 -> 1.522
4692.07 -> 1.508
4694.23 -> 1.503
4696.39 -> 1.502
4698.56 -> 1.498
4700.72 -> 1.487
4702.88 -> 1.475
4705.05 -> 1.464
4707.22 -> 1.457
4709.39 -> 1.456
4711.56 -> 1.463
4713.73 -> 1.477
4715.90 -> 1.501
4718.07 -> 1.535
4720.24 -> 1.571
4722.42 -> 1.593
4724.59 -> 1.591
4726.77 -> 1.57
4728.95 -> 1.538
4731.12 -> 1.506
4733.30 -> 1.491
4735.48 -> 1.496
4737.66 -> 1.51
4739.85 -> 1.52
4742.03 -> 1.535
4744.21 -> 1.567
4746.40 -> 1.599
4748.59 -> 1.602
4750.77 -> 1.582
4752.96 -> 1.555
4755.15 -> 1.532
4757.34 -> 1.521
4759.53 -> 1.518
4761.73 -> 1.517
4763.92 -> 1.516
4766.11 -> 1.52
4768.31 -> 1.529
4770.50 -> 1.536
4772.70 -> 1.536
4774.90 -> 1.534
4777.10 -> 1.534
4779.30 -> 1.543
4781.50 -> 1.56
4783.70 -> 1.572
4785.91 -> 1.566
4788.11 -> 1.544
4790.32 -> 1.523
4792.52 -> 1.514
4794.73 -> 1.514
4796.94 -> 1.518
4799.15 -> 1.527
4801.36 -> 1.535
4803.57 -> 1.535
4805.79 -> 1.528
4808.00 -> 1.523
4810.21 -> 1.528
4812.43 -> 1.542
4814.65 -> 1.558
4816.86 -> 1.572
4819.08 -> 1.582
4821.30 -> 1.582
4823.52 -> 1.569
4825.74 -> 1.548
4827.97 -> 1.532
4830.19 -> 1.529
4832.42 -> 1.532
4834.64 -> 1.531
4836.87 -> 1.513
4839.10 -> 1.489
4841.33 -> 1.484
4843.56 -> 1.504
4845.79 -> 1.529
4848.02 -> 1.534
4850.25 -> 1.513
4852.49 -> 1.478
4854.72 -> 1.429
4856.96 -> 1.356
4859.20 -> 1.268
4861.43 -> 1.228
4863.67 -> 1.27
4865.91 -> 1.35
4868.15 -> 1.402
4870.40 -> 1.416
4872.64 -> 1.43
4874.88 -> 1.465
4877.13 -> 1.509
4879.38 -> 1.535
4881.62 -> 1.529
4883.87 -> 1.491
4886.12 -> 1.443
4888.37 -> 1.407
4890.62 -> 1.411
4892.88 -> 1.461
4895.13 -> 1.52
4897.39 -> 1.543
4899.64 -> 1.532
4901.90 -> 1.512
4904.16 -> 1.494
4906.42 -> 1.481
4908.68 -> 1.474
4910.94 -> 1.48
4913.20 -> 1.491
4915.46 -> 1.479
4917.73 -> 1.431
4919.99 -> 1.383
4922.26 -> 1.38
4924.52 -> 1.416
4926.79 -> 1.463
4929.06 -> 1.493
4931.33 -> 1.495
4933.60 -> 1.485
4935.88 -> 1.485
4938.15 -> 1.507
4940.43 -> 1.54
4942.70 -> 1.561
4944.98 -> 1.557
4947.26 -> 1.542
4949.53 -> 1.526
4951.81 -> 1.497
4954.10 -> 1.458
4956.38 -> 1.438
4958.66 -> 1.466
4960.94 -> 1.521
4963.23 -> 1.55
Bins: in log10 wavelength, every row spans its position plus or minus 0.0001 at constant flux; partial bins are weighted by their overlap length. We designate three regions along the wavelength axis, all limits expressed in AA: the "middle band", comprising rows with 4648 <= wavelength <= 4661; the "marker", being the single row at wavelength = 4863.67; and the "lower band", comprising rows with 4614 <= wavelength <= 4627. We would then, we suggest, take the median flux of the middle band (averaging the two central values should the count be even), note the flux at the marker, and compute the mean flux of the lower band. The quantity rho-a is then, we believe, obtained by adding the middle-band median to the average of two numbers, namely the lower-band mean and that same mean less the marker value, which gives 2.40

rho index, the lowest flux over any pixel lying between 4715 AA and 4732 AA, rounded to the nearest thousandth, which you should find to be 1.501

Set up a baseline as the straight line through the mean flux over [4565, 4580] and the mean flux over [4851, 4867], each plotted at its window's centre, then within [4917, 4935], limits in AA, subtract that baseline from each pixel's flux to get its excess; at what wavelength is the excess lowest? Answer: 4922.26 AA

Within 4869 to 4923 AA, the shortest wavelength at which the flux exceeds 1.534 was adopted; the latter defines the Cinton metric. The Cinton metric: 4879.38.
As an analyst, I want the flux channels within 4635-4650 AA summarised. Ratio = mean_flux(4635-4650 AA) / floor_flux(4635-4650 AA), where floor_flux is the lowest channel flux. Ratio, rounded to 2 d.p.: 1.02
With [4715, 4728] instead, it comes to 1.04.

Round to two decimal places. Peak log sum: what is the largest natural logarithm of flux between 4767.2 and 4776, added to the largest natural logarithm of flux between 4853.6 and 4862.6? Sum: 0.79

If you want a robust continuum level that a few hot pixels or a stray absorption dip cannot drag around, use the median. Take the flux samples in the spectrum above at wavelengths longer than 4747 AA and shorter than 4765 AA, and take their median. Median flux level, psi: 1.53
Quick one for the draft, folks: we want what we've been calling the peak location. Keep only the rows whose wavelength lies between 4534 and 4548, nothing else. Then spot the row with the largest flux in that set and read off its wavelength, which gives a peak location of 4541.13 AA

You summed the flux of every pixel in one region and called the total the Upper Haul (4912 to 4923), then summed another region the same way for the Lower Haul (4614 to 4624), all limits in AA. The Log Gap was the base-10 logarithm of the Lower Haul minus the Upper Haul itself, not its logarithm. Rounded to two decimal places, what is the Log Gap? -6.28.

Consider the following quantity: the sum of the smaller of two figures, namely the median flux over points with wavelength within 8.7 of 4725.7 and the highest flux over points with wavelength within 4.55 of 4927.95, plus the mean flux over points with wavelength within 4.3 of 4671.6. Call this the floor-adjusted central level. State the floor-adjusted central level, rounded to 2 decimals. 3.00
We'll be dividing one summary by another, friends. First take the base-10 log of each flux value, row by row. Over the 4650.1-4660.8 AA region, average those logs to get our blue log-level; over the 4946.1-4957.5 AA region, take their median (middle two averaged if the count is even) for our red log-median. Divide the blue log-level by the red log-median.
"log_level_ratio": 1.02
